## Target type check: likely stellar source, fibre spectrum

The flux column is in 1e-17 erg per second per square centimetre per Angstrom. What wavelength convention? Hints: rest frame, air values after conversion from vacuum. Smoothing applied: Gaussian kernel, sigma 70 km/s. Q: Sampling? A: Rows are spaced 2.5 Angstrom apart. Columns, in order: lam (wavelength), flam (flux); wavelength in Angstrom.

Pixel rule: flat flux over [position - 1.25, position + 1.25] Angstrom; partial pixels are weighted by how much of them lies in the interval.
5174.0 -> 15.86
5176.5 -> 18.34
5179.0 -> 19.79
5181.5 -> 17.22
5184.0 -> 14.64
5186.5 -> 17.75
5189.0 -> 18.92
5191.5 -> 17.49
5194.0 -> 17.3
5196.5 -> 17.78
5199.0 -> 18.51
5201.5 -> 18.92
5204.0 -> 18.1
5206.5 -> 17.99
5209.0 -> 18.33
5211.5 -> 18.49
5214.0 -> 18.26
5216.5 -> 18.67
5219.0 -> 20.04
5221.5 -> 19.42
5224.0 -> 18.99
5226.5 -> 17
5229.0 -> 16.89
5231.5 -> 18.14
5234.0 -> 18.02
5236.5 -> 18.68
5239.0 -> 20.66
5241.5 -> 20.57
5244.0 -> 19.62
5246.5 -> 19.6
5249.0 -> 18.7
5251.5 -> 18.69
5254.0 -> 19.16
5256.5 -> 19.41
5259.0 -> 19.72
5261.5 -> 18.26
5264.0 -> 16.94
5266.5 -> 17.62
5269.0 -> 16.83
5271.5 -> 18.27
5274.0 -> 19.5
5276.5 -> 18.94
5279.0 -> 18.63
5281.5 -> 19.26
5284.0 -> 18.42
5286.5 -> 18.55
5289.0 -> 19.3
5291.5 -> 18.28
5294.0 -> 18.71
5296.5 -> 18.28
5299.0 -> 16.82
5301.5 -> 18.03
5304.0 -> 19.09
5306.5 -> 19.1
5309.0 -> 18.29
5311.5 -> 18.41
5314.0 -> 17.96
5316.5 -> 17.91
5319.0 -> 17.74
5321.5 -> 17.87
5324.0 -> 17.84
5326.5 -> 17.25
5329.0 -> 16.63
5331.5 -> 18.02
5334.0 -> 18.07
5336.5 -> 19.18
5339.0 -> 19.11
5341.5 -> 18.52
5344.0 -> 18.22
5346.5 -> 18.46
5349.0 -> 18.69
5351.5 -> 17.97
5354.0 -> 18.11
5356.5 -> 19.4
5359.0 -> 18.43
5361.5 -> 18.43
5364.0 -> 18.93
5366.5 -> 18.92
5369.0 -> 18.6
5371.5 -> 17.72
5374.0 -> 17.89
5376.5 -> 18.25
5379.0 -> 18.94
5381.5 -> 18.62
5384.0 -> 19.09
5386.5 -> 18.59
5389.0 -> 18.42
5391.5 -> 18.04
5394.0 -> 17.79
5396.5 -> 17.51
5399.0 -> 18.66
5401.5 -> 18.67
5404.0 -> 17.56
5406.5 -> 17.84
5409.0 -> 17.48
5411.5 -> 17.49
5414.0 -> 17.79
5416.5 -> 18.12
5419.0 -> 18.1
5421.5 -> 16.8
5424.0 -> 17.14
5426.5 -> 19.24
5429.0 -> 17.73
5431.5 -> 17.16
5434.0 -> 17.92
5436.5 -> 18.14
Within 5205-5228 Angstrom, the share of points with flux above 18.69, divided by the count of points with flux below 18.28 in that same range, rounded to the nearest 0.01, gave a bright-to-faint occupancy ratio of 0.11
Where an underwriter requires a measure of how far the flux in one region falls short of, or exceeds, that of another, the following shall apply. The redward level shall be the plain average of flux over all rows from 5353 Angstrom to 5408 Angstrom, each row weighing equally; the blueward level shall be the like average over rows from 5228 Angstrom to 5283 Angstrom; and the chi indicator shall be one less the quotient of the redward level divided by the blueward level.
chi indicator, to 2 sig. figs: 0.019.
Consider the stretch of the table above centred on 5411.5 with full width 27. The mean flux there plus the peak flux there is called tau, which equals 36.5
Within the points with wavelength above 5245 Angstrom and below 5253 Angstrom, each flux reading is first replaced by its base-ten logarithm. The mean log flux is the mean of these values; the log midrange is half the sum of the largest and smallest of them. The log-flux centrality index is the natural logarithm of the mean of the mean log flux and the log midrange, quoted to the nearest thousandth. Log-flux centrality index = 0.247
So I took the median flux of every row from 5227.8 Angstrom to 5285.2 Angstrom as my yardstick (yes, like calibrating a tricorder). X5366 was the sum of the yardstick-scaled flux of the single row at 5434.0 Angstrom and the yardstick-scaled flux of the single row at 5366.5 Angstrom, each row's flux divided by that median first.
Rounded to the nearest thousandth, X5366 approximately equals 1.971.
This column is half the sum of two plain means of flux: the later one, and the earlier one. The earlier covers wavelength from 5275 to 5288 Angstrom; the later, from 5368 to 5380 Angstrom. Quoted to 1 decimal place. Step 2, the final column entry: 18.5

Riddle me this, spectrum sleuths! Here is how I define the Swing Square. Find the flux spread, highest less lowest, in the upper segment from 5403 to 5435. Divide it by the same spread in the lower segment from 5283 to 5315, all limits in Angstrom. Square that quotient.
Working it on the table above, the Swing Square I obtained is 1.0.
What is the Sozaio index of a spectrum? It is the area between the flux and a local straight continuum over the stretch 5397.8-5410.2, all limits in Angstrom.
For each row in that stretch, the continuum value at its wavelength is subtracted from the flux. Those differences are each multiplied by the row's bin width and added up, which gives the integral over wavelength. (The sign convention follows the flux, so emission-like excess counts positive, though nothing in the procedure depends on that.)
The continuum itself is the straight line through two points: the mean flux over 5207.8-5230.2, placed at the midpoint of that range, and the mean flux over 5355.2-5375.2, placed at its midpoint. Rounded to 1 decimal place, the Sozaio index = -6.5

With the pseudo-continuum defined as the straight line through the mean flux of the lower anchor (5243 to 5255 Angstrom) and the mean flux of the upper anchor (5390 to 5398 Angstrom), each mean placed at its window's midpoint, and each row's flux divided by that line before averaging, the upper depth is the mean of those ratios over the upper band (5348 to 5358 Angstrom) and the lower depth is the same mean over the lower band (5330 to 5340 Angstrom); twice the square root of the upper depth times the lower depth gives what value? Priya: 2.03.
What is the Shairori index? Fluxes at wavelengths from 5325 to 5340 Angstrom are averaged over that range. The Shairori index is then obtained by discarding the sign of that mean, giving 18.0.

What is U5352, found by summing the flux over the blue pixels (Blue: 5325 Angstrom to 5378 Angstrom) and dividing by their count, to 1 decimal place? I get 18.3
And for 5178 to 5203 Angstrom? 17.8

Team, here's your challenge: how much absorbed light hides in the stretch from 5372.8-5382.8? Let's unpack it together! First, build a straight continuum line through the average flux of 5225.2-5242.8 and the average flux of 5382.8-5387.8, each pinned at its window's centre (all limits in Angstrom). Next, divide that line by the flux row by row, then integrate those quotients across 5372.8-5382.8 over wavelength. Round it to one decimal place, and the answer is 10.2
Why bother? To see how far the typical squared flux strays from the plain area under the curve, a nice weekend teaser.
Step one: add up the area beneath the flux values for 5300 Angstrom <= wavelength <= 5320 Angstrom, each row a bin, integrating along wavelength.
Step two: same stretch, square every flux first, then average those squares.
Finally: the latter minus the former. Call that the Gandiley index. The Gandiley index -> -31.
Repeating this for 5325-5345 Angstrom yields -33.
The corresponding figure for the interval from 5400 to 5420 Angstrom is -38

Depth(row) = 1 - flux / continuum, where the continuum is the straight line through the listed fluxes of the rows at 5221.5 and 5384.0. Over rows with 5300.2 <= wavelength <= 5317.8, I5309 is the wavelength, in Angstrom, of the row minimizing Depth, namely 5306.5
